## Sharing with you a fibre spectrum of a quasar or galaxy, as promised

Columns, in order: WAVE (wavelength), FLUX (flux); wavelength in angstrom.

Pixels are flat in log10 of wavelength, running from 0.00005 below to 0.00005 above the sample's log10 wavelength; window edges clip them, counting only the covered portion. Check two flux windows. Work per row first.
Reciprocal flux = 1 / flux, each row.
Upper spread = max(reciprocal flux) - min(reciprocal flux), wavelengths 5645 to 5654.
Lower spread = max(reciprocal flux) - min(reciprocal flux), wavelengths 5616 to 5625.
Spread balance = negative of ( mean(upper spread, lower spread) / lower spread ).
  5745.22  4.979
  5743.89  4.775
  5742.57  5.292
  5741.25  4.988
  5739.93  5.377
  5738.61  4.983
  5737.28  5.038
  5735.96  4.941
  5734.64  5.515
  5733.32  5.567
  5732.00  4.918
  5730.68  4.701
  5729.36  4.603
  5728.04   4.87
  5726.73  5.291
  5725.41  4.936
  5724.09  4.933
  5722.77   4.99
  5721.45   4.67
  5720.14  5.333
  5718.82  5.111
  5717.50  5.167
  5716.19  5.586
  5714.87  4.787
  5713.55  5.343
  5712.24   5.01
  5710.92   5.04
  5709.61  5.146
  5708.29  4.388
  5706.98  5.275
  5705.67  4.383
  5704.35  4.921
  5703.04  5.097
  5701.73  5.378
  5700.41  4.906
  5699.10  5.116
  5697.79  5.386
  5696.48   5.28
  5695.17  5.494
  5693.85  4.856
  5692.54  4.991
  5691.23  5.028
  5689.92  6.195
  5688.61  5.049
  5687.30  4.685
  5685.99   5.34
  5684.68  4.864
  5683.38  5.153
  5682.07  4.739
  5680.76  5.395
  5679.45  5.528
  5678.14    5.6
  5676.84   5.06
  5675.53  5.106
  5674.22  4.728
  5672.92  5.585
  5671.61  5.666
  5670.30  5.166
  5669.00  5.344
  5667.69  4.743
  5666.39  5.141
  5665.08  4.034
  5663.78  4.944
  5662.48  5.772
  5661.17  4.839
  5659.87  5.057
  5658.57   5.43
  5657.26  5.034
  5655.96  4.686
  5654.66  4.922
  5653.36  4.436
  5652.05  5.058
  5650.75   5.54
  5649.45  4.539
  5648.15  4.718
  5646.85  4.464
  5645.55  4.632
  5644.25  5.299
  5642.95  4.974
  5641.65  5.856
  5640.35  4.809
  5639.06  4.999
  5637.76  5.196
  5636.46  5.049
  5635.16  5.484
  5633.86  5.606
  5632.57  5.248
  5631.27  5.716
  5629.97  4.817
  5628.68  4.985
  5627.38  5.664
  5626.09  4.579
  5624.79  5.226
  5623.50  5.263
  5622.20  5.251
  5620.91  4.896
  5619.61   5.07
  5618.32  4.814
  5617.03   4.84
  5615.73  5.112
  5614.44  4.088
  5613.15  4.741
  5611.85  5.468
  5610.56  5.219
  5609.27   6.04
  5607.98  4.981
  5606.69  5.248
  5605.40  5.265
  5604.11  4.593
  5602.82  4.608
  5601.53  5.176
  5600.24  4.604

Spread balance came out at -1.8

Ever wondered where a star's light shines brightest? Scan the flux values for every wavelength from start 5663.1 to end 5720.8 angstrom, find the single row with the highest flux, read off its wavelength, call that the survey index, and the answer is 5689.92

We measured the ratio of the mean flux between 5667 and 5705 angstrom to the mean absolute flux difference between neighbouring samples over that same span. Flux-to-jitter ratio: 13.1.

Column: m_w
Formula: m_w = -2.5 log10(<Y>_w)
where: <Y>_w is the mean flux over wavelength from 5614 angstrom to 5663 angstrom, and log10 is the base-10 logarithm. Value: -1.759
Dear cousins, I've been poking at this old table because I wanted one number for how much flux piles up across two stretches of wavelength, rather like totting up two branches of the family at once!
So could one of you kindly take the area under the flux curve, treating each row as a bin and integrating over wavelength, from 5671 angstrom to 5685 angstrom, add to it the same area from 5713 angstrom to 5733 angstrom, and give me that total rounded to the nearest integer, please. 174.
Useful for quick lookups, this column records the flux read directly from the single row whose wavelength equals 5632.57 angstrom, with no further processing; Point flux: 5.248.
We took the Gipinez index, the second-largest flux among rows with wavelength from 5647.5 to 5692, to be 5.772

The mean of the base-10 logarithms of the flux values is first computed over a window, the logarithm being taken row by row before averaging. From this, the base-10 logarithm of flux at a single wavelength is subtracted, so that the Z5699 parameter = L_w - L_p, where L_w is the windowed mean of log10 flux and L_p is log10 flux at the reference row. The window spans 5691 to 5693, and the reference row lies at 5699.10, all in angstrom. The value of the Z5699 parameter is -0.01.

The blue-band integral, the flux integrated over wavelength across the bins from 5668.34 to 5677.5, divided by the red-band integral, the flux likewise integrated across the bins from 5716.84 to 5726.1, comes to 1.03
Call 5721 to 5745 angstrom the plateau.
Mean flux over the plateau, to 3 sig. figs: 5.02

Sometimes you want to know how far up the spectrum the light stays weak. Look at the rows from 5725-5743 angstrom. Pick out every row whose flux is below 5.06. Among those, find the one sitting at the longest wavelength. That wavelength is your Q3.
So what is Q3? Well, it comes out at 5741.25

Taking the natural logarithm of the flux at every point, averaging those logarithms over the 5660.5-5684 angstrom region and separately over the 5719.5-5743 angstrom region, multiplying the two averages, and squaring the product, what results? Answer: 6.99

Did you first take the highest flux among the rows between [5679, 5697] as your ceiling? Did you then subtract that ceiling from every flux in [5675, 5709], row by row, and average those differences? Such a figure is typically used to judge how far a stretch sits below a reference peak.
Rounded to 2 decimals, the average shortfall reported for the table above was -1.07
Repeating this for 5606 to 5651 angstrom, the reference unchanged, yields -1.10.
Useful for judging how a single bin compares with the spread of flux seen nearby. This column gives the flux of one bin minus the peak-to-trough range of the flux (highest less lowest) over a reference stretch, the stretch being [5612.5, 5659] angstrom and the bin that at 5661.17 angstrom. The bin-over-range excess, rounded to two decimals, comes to 3.07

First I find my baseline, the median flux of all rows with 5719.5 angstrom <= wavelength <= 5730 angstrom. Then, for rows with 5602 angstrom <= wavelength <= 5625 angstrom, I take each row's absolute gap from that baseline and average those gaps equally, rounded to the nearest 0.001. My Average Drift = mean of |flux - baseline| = 0.324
